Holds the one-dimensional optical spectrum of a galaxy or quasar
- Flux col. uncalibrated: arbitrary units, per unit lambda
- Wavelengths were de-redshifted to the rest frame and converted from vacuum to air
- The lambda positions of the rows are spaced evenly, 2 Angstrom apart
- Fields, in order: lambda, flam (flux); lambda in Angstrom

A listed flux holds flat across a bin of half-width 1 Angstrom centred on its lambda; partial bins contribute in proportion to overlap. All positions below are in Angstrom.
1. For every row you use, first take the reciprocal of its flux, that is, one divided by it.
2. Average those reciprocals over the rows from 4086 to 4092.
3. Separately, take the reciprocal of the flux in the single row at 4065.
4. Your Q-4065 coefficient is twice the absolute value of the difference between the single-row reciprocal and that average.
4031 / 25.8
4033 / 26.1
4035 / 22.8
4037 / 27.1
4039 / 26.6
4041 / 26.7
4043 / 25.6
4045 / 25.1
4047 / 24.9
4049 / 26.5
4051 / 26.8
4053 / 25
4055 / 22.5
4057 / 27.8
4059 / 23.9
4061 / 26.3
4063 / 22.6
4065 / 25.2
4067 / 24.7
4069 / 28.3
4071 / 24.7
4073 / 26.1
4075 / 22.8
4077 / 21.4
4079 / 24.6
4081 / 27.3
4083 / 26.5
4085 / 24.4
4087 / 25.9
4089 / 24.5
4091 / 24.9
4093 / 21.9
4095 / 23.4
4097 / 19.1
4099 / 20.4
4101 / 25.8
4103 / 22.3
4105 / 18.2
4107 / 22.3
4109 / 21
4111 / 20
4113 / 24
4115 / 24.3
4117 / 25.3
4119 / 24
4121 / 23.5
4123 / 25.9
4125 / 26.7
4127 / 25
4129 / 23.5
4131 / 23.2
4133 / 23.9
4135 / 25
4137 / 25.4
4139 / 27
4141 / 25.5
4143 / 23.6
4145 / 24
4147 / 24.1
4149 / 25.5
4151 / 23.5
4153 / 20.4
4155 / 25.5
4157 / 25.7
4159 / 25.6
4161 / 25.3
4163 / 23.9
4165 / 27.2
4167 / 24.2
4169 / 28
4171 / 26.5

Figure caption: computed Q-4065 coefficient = 0.000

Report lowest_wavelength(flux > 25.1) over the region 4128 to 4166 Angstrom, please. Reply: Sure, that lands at 4137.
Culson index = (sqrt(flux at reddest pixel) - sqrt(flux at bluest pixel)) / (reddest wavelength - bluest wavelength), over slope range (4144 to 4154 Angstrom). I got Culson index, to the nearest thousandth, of -0.048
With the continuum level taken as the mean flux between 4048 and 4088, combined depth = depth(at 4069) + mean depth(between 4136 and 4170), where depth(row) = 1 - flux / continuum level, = -0.12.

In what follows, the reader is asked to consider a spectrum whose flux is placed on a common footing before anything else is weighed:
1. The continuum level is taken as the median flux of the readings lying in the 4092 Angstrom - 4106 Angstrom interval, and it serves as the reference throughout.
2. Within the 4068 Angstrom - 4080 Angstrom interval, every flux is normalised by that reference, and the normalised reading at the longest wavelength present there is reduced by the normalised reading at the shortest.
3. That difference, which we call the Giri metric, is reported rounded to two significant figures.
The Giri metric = -0.17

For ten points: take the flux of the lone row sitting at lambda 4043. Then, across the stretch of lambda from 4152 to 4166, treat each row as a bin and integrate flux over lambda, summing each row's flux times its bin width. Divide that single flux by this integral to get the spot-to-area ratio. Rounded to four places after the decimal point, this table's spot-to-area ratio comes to 0.0737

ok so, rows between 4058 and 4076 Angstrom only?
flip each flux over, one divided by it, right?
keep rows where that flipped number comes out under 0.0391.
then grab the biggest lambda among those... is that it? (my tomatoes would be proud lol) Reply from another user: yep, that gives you 4073 Angstrom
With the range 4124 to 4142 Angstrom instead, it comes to 4139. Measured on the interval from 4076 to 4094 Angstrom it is 4087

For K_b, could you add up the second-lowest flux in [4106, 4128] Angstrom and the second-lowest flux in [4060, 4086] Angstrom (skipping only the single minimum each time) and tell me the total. 43.6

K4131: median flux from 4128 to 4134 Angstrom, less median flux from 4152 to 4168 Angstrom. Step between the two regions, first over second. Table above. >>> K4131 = -1.9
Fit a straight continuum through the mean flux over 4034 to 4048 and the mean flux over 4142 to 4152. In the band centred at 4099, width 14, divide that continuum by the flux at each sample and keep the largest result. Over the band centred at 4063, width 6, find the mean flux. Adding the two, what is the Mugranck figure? 26.1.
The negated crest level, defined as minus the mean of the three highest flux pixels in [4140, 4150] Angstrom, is -25.0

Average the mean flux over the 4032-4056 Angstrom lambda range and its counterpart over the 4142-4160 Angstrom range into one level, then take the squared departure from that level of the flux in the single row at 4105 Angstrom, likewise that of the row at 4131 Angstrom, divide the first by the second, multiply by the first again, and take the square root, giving 27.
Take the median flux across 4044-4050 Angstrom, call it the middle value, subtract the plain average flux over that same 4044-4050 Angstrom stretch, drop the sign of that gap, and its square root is 0.63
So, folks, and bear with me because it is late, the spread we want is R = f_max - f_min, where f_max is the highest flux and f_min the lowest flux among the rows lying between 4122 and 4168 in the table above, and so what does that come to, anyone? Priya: 6.8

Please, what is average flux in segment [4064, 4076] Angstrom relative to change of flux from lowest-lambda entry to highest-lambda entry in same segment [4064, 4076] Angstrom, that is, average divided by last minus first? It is -10.5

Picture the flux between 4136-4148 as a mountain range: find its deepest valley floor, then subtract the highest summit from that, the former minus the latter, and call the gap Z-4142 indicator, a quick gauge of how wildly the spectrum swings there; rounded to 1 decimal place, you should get -3.4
